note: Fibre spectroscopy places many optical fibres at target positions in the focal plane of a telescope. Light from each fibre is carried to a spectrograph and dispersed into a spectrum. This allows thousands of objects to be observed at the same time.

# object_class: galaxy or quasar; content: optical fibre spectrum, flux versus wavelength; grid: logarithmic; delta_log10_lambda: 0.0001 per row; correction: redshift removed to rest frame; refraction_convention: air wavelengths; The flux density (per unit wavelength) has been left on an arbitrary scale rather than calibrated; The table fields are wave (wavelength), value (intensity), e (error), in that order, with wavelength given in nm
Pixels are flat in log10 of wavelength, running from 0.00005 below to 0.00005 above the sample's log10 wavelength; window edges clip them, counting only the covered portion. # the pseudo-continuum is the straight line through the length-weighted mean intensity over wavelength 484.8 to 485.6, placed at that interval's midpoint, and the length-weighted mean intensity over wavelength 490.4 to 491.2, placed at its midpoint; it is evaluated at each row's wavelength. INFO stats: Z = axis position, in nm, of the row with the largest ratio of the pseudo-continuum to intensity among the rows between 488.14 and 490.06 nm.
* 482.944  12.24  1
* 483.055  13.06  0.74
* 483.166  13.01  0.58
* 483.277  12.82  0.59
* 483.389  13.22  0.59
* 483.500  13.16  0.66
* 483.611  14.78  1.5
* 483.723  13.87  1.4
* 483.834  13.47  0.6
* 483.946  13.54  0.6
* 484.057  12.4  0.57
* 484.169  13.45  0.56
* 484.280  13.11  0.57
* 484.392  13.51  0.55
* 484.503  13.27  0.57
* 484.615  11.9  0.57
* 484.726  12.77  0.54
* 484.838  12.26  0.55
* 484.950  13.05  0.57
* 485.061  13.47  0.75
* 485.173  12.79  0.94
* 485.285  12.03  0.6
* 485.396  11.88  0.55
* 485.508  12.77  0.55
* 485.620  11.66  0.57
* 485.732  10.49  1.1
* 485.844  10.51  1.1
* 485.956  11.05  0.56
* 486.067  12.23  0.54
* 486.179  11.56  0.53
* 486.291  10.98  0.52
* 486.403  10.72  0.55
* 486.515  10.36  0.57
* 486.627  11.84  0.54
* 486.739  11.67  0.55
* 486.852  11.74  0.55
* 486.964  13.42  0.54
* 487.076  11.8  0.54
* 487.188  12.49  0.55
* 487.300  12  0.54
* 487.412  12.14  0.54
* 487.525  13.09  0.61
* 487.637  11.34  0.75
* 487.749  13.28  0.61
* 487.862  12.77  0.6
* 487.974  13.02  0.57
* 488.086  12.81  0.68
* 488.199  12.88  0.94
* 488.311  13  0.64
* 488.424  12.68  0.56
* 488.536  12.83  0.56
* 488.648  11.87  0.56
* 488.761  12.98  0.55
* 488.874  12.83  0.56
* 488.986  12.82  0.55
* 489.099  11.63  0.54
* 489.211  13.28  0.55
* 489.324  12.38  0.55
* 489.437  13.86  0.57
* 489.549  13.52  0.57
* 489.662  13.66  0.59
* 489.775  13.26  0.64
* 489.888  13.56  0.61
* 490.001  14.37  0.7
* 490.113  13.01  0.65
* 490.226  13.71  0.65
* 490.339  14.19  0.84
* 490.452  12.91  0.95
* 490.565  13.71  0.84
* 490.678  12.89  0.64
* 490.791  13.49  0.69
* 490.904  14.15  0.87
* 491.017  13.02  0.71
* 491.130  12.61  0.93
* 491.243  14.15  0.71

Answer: 489.099 nm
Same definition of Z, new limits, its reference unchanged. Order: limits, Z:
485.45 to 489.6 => 486.515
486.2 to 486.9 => 486.515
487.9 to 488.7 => 488.648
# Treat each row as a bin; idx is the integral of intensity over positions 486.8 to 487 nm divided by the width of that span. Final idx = 12.52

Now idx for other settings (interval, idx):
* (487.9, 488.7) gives 12.75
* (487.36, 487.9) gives 12.50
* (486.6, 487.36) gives 12.15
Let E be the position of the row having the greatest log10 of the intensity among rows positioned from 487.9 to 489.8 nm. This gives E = 489.437 nm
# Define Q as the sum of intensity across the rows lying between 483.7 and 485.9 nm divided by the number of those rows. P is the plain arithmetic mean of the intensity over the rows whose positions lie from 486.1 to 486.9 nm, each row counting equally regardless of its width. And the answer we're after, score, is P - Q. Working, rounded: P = 11.3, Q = 12.6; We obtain -1.3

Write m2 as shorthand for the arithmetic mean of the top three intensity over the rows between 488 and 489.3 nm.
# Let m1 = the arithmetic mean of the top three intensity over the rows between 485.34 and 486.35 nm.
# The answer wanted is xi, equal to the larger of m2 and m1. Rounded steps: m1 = 12.3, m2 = 13.1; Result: 13.1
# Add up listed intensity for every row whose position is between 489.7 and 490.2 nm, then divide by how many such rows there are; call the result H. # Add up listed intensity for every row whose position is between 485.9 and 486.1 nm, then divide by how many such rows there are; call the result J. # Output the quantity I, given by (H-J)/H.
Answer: 0.14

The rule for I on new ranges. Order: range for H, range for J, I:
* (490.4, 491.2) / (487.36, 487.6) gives 0.05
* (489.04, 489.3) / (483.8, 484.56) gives -0.06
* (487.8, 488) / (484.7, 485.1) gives 0.00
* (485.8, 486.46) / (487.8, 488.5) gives -0.15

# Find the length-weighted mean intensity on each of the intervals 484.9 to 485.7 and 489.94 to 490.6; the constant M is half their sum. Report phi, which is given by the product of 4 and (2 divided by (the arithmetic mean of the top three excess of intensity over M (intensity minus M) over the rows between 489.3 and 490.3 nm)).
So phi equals 9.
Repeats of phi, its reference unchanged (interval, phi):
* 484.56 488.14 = 24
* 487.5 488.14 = 110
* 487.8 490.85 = 7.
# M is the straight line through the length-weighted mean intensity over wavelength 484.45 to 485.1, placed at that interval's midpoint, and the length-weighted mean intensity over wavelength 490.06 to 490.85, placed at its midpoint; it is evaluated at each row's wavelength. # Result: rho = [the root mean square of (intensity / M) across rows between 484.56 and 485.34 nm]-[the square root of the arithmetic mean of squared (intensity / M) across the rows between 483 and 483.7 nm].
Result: -0.073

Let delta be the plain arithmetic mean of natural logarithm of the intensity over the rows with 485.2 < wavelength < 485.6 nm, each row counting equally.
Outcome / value 2.50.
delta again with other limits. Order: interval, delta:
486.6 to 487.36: 2.50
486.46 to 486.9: 2.43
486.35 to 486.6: 2.36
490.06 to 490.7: 2.59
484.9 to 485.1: 2.58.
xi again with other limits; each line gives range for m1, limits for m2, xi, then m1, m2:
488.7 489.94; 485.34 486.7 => 13.7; 13.7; 12.3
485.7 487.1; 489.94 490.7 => 14.1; 12.5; 14.1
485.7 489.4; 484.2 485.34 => 13.4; 13.3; 13.4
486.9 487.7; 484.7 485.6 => 13.1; 13.0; 13.1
